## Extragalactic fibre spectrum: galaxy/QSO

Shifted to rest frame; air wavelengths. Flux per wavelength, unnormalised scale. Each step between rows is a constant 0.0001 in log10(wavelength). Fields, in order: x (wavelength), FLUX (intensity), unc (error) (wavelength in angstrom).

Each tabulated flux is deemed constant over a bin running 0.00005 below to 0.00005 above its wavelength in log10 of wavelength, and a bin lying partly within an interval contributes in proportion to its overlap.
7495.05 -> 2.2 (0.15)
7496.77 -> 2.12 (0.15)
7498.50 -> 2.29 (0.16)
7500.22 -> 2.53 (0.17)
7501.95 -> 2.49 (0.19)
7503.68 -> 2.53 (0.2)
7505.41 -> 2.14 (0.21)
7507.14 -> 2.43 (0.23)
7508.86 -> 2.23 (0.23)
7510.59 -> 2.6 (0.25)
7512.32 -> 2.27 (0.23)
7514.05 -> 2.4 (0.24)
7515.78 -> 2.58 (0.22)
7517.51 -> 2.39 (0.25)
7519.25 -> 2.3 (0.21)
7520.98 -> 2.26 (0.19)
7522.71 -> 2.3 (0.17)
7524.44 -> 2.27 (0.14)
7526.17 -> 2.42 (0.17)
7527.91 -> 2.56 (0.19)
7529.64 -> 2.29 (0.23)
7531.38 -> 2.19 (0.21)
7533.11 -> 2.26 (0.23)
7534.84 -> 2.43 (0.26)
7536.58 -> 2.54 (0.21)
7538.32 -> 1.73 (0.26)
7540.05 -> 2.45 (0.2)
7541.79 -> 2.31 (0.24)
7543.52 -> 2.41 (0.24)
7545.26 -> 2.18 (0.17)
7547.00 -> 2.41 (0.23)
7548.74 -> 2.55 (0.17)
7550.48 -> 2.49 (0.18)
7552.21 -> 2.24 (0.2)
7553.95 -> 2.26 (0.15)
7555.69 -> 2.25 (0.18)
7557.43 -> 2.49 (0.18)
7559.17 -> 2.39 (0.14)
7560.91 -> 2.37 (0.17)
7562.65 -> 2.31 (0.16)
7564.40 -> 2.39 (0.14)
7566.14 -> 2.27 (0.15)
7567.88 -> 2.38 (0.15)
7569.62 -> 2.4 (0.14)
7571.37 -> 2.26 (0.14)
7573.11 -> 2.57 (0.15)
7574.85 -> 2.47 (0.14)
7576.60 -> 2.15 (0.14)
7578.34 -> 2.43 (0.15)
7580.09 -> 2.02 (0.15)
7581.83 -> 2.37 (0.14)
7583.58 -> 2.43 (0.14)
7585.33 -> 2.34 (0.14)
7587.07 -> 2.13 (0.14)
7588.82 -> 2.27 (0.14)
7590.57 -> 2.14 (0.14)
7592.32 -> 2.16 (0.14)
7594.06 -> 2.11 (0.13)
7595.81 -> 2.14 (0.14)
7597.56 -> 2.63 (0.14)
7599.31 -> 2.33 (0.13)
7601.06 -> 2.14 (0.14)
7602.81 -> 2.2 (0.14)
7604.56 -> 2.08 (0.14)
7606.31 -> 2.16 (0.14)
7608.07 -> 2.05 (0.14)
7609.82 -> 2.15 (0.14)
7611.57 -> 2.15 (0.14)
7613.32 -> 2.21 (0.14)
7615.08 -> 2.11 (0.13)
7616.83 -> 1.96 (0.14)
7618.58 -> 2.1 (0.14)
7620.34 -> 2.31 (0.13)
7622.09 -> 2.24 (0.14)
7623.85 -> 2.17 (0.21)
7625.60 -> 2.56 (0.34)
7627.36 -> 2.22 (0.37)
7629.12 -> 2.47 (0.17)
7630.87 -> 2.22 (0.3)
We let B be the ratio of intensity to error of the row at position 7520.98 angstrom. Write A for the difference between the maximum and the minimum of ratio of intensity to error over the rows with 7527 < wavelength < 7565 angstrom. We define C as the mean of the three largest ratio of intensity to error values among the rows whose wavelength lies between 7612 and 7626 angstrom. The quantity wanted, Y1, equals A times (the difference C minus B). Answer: 50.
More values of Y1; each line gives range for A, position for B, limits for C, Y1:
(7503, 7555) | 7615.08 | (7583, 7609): 17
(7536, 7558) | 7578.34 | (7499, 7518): -22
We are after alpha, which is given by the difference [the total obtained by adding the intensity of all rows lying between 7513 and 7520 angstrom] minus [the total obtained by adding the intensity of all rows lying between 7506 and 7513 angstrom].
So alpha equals 0.1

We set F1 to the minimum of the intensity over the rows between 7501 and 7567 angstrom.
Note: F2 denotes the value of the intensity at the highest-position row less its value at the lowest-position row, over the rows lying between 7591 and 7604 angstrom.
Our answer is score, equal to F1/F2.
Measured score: 43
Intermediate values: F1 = 1.73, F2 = 0.04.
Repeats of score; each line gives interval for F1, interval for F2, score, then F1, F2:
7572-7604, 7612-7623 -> 67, 2.02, 0.03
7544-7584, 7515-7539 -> -2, 2.02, -0.85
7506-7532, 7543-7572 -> -15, 2.19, -0.15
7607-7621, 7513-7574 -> 12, 1.96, 0.17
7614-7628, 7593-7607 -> 39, 1.96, 0.05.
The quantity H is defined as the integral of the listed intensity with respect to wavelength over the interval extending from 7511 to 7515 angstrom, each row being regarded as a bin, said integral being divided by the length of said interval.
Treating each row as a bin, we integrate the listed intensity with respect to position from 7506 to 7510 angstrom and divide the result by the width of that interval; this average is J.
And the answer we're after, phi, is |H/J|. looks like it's 1.01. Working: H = 2.37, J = 2.34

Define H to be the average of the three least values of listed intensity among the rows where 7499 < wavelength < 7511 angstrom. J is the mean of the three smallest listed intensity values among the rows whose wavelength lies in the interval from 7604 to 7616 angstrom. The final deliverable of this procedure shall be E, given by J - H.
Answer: -0.19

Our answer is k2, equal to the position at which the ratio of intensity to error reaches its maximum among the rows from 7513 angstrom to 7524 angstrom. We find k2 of 7522.71 angstrom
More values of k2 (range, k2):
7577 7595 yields 7583.58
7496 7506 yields 7500.22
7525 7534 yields 7526.17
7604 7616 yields 7615.08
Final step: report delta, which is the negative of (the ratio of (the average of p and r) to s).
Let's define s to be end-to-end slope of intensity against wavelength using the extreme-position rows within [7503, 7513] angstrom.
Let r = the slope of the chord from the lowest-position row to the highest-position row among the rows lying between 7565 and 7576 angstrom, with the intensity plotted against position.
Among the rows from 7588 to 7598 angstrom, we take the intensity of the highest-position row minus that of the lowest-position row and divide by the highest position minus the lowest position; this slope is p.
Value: 1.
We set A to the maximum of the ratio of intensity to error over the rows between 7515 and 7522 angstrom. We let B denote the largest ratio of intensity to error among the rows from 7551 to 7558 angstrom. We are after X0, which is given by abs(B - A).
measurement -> 3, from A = 12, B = 15.1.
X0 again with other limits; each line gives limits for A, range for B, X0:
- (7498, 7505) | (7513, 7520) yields 3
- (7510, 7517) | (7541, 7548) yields 1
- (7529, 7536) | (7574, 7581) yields 7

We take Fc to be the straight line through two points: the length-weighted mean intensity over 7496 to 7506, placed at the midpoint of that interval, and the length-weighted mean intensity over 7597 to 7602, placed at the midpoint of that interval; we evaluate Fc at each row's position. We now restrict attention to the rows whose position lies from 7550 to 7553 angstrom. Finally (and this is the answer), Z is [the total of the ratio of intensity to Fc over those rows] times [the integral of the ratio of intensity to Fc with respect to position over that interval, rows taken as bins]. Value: 6.0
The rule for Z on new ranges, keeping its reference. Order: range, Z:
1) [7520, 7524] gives 7.5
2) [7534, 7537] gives 6.7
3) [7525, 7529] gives 8.8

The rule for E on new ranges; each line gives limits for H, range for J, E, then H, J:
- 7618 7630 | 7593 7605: -0.05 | 2.16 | 2.11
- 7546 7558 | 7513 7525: 0.03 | 2.25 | 2.28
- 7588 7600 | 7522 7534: 0.11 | 2.13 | 2.24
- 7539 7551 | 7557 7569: 0.02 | 2.30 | 2.32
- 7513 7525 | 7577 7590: -0.14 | 2.28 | 2.14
